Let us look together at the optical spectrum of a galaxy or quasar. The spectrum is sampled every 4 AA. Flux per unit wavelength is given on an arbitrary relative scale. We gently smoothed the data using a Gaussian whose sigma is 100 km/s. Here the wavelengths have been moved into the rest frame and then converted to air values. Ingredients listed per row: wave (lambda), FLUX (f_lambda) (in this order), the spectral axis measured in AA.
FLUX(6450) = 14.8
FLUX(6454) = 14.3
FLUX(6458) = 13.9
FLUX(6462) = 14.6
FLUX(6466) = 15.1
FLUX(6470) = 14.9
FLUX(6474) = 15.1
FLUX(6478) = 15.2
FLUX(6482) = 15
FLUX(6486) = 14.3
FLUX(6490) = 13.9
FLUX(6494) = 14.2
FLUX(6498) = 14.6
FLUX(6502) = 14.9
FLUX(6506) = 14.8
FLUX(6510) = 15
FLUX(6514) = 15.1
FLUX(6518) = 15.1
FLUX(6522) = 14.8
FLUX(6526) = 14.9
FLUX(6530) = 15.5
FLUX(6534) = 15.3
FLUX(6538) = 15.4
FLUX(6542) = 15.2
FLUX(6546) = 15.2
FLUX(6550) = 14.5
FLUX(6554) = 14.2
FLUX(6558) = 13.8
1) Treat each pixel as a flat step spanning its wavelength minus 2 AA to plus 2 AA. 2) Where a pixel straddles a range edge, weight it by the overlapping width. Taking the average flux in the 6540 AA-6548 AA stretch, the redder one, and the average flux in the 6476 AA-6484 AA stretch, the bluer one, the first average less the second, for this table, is 0.1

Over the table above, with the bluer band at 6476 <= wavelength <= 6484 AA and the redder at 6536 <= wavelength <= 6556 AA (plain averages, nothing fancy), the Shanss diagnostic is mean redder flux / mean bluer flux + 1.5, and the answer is 2.49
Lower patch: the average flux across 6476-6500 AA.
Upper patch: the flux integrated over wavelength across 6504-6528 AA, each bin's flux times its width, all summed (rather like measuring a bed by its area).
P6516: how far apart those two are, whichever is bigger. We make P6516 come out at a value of 344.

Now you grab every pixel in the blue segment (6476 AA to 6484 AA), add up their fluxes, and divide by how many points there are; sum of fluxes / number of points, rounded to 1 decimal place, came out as 15.1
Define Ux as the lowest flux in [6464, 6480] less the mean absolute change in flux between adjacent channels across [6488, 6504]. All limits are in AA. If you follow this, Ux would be 14.6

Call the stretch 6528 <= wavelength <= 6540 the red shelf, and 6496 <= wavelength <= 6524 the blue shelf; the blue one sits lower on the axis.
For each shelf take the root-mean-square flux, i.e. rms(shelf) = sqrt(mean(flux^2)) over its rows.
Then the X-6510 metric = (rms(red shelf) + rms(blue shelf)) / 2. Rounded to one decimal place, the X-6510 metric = 15.2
